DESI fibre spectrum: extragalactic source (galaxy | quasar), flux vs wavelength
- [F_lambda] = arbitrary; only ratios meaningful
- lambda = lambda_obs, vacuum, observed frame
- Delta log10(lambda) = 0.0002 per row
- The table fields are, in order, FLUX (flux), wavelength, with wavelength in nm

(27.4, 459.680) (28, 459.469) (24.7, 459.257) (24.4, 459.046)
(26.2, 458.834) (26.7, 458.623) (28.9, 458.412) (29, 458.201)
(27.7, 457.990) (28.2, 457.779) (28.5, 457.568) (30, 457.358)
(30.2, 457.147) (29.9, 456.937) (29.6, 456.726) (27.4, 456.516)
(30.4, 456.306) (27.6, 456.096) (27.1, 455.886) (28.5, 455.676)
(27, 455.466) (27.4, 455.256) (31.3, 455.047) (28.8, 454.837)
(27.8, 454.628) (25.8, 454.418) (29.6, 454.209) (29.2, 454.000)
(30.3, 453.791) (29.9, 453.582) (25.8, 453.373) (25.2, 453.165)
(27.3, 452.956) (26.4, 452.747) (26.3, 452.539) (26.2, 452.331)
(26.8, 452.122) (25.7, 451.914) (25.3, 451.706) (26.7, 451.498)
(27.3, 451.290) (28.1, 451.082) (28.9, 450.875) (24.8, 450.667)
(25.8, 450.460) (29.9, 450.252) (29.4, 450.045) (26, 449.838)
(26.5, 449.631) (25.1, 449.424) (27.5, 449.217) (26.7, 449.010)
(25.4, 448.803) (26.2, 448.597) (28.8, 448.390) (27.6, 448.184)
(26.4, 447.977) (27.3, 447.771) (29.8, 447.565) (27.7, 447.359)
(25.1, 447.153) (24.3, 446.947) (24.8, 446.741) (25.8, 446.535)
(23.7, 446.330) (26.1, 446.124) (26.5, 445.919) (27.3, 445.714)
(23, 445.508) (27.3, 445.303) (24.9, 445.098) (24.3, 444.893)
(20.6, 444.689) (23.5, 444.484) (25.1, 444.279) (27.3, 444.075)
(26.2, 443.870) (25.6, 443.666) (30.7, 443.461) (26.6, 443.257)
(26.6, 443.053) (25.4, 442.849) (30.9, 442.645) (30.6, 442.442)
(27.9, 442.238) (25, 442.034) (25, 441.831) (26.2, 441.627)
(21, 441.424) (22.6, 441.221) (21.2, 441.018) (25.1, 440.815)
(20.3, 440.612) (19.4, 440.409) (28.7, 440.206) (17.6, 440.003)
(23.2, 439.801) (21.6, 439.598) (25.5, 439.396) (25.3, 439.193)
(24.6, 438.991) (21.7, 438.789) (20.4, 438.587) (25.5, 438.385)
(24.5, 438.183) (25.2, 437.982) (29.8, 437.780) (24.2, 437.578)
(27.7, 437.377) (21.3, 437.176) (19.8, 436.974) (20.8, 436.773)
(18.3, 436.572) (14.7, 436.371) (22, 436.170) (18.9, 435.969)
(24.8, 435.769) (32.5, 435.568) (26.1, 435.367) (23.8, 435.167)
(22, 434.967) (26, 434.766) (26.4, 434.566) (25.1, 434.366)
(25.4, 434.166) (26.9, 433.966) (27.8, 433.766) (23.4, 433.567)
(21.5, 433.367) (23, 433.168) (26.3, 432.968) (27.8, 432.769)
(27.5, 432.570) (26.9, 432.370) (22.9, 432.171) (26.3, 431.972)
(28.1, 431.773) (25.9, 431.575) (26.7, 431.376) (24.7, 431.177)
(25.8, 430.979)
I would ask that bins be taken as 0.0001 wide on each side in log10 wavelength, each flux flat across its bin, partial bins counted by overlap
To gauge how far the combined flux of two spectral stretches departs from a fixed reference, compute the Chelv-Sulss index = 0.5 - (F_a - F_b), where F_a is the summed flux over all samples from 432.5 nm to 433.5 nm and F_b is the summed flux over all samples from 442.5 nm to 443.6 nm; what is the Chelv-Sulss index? 15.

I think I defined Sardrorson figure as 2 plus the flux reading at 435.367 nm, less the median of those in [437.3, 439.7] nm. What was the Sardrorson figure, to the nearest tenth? 3.2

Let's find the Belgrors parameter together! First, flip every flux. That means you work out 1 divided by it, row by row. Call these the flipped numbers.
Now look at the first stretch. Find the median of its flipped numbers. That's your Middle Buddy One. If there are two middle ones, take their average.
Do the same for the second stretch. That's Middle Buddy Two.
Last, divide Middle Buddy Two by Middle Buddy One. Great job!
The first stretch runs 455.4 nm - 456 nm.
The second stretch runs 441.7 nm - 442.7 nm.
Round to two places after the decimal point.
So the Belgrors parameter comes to 0.97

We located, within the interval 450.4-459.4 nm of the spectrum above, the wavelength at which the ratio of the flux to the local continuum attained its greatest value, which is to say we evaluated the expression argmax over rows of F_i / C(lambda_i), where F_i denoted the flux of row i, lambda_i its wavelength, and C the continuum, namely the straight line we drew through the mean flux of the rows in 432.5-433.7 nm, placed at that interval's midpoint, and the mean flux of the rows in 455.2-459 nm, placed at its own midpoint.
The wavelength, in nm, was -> 455.047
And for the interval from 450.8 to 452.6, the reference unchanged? 450.875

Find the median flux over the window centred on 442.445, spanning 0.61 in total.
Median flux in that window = 30.6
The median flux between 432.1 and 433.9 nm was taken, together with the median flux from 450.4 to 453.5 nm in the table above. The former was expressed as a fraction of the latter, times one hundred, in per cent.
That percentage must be 100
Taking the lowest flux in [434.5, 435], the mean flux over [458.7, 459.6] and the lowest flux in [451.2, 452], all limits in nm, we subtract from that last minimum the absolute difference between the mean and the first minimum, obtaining 21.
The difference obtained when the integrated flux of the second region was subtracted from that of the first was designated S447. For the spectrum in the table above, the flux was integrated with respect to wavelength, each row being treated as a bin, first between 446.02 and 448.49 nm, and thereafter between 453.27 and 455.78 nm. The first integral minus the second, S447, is -6.1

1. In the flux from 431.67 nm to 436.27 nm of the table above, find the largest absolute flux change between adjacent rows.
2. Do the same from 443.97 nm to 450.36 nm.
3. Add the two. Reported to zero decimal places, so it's 12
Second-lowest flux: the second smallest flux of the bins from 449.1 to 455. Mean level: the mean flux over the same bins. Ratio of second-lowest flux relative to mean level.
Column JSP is 0.92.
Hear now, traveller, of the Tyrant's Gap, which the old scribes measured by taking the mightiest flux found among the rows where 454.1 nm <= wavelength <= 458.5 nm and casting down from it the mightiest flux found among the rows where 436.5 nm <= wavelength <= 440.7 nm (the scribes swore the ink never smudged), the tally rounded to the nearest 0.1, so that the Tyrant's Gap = 1.5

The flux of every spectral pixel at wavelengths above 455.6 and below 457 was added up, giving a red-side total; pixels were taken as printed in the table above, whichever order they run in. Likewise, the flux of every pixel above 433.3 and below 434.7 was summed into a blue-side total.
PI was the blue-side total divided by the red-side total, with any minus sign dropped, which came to 0.88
